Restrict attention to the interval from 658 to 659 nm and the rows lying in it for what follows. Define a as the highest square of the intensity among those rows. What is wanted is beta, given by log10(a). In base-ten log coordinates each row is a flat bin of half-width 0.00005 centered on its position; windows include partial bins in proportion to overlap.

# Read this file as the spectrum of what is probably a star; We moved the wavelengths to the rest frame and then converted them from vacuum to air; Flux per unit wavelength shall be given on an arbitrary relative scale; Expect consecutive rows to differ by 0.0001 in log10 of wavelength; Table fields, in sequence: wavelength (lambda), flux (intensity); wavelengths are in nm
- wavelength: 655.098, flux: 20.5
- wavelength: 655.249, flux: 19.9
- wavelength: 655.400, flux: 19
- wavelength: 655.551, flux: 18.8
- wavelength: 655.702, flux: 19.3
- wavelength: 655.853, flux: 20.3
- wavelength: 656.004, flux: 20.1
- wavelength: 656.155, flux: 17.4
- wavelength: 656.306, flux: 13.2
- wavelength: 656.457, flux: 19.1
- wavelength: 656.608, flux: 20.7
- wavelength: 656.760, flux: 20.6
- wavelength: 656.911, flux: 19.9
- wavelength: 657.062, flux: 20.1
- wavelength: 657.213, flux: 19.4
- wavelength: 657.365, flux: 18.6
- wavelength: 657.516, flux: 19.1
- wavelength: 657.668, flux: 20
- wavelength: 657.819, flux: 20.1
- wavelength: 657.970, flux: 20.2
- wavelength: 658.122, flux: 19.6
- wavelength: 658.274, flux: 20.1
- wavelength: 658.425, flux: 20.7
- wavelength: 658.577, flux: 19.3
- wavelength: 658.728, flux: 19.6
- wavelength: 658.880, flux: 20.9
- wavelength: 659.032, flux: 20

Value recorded 2.64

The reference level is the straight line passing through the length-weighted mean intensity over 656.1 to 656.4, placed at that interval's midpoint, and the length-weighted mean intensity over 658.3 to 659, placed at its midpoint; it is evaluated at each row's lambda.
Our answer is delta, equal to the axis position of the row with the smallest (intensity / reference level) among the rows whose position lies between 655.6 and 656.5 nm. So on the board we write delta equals 656.306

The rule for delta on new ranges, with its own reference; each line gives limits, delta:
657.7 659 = 658.577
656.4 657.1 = 657.062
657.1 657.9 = 657.365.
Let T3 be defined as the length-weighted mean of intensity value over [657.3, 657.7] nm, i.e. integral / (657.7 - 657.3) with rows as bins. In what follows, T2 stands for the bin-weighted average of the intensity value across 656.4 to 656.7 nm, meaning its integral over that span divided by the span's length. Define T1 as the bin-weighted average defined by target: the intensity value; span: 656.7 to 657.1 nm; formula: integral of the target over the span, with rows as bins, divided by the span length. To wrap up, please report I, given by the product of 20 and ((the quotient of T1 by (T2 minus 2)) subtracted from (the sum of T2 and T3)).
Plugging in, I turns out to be 759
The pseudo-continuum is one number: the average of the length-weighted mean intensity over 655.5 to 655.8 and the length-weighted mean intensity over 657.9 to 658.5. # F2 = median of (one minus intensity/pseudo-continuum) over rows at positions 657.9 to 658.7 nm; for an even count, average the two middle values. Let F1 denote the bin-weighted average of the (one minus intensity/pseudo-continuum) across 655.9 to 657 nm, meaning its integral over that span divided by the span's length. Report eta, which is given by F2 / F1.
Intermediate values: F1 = 0.04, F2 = -0.023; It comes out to -0.5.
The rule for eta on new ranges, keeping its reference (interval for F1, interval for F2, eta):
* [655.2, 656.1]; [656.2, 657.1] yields -2.5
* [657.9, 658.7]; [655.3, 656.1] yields -1.1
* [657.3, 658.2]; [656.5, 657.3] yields -12.3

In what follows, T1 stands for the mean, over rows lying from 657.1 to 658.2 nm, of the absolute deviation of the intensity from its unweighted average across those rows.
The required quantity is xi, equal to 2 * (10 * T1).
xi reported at 9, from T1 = 0.46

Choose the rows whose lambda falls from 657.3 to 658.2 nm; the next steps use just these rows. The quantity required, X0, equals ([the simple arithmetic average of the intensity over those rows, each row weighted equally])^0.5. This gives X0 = 4.43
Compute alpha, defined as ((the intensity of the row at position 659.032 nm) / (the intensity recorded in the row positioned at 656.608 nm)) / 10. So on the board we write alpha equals 0.097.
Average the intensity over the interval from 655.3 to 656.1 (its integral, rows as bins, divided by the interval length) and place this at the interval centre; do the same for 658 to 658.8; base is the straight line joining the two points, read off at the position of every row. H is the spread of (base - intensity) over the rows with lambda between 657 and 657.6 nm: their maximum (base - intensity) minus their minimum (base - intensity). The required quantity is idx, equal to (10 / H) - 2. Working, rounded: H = 1.5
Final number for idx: 4.5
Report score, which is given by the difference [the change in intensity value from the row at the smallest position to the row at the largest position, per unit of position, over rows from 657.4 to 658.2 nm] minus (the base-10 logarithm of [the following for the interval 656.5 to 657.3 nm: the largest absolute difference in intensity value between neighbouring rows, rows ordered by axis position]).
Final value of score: 1.0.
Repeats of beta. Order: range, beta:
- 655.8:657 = 2.63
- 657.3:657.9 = 2.61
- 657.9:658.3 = 2.61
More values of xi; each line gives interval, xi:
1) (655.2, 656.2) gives 15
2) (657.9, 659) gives 10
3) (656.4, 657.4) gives 13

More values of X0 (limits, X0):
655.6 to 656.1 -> 4.46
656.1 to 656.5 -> 4.07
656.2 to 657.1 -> 4.35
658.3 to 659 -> 4.49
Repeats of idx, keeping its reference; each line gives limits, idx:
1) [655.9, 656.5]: -0.6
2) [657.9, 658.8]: 5.0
